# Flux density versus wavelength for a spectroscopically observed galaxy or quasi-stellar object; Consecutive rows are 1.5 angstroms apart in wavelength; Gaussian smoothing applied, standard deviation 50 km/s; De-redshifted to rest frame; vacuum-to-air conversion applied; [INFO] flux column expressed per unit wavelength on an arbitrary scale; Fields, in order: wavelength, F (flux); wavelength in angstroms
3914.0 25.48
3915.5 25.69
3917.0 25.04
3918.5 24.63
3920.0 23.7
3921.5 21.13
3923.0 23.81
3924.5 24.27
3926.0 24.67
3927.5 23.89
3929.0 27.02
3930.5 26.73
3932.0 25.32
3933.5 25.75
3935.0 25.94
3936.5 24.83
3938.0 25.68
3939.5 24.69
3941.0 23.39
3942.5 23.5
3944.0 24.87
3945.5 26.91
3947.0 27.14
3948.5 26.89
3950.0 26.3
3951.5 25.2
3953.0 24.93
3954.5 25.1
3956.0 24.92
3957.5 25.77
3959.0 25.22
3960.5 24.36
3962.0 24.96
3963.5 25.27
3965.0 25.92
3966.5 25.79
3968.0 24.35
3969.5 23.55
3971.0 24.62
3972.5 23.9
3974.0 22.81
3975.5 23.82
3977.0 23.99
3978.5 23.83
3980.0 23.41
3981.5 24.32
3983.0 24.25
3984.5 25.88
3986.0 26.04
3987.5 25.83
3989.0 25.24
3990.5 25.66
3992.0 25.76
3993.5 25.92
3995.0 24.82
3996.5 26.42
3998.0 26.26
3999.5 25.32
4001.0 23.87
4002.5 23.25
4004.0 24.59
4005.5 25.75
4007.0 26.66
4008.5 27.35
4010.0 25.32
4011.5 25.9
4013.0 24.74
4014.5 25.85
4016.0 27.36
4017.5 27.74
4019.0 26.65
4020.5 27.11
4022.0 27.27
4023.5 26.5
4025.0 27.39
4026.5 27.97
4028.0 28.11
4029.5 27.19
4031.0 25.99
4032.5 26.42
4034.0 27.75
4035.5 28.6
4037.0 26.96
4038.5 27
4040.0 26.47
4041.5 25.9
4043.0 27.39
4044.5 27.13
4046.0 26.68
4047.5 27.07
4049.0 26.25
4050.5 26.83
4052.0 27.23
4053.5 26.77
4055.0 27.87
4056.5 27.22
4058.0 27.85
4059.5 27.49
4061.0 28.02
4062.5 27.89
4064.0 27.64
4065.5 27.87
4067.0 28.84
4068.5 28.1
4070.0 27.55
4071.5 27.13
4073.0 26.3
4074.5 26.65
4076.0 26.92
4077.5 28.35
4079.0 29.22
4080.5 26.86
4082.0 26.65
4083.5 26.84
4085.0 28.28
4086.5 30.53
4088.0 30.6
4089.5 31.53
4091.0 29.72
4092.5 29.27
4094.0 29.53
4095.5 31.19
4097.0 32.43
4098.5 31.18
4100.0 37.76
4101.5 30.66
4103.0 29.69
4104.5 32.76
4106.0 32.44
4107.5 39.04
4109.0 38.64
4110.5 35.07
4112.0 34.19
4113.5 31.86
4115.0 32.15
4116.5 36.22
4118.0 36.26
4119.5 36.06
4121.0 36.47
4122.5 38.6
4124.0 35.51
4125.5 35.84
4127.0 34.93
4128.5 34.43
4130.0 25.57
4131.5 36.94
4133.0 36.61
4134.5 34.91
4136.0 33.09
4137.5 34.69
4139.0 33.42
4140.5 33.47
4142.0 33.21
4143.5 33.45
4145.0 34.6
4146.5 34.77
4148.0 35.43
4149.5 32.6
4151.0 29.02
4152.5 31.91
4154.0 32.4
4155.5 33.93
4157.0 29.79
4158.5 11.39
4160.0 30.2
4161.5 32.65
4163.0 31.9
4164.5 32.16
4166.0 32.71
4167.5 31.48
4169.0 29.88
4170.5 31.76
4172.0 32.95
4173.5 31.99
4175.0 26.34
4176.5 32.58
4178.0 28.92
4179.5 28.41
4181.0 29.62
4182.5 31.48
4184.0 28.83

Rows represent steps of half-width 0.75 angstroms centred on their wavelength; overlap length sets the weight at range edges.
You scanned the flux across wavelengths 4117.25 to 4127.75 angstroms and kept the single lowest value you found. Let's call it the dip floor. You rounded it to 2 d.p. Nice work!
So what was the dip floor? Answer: 34.93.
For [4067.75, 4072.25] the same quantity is 27.13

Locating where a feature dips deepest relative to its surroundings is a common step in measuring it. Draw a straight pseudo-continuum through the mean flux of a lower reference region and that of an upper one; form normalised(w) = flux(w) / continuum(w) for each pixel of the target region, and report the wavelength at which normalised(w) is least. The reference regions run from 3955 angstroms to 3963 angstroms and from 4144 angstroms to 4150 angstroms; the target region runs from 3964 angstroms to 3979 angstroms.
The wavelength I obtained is 3974.0 angstroms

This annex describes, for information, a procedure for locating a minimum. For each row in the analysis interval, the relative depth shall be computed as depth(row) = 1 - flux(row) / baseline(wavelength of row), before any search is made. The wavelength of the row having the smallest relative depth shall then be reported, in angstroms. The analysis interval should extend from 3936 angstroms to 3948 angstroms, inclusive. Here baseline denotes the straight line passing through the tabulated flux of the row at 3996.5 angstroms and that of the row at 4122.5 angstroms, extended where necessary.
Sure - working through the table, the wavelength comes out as 3947.0 angstroms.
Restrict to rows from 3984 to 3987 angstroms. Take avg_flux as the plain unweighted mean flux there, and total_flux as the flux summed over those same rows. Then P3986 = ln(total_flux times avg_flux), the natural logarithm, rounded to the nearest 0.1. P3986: 7.2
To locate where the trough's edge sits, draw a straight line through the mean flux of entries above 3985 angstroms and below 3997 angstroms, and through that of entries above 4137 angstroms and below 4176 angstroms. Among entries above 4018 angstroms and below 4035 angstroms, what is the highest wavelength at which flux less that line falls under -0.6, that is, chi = 4032.5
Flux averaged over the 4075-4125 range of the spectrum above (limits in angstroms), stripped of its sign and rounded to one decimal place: 32.2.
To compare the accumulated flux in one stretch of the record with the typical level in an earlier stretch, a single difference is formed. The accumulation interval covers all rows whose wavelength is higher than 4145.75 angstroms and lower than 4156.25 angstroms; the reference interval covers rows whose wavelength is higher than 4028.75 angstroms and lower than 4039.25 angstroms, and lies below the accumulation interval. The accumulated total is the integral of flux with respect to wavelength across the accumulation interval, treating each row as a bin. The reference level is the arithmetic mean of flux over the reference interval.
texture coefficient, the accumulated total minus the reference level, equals 318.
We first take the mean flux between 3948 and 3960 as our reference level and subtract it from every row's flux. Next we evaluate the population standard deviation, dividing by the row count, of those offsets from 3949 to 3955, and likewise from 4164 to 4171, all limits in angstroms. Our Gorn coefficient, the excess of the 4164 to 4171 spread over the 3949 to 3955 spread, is 0.41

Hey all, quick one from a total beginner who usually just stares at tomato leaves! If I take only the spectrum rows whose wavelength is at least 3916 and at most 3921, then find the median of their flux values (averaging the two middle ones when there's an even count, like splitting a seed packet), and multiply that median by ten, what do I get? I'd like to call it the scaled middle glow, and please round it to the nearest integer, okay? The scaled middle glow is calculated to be 246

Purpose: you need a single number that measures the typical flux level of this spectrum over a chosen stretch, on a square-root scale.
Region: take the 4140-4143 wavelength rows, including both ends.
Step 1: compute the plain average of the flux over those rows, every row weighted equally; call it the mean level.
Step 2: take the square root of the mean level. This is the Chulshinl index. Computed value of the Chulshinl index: 5.77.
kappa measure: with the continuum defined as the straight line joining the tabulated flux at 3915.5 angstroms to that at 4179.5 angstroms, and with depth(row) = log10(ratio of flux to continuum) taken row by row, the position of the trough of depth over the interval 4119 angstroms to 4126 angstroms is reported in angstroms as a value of 4124.0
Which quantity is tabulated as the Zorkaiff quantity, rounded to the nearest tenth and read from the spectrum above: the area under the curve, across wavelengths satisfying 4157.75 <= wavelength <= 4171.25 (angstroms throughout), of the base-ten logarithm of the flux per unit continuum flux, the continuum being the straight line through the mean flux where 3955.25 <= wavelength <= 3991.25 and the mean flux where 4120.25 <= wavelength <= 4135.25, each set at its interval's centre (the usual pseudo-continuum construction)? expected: -1.7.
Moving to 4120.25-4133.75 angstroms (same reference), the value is 0.0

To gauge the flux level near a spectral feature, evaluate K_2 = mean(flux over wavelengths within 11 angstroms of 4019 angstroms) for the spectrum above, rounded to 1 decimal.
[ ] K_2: 26.8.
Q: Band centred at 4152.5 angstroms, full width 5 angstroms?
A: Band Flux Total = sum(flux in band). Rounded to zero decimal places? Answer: 93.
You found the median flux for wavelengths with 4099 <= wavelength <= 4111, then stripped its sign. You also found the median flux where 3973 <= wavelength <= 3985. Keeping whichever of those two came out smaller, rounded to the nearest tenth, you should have 23.9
